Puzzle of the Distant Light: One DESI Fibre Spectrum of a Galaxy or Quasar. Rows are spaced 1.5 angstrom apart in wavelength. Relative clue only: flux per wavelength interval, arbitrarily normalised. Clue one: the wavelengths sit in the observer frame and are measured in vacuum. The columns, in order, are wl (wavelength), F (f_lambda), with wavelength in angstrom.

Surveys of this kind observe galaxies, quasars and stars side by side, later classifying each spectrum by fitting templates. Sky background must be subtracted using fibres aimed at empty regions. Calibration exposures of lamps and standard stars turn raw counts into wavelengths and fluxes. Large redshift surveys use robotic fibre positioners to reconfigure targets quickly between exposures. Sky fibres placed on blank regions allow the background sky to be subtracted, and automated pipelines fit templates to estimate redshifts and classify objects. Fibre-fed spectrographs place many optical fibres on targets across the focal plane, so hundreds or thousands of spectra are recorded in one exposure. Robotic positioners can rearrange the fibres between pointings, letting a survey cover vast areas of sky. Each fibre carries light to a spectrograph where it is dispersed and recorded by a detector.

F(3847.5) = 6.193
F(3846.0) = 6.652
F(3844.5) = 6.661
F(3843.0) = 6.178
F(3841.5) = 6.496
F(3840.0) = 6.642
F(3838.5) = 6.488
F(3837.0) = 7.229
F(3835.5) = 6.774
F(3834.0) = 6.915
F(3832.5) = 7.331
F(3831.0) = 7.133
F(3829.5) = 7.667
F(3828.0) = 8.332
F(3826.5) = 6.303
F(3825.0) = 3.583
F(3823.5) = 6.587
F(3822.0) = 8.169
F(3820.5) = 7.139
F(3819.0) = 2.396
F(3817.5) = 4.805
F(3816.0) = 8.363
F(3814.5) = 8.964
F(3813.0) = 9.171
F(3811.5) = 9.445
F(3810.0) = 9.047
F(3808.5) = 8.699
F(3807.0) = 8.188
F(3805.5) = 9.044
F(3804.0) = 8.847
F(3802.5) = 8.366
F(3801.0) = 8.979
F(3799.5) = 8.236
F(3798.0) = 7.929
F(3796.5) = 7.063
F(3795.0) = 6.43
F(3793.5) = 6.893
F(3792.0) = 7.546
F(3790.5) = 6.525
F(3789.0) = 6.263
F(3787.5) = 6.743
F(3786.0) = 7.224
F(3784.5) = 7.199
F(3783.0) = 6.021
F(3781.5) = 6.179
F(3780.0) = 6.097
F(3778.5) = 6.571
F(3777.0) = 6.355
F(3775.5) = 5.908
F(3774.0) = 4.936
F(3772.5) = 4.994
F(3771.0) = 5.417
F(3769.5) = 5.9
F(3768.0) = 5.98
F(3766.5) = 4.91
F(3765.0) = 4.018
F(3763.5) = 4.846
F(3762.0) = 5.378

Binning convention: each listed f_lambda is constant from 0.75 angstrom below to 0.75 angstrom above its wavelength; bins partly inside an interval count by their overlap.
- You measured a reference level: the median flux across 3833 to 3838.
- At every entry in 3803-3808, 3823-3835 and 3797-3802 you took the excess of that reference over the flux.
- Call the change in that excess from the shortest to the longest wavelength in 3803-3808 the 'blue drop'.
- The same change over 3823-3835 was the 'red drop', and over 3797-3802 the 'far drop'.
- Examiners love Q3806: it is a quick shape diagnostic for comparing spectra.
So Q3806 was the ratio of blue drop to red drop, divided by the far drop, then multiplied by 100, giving 191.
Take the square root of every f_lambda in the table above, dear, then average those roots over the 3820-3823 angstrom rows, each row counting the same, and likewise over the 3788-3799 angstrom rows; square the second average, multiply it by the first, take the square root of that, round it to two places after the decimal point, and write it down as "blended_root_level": 4.38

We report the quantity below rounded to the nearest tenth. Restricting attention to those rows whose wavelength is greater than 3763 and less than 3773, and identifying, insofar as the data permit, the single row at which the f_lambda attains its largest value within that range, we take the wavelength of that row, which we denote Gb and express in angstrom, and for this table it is 3768.0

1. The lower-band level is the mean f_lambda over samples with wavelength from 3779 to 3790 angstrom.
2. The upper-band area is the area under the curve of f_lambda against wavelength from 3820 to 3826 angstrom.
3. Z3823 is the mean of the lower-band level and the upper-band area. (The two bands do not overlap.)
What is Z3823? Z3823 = 22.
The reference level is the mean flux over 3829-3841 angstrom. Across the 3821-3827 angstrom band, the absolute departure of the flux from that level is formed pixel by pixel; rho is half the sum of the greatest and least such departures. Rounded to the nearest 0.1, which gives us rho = 1.9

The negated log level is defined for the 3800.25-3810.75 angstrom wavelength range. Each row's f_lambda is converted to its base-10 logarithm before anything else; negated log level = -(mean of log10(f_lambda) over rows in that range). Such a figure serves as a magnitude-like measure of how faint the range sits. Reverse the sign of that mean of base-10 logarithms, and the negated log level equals -0.94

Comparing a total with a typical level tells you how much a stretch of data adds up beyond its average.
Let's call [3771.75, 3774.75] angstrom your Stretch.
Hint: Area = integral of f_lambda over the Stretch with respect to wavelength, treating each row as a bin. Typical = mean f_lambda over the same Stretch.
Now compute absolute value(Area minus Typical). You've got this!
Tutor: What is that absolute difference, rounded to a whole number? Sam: 10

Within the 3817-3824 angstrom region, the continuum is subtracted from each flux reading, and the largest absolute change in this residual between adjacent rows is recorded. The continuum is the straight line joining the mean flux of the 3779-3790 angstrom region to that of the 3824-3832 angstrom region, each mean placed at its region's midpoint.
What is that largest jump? 4.7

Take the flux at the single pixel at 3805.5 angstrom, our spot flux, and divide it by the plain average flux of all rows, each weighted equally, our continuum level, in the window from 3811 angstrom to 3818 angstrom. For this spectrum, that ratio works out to 1.1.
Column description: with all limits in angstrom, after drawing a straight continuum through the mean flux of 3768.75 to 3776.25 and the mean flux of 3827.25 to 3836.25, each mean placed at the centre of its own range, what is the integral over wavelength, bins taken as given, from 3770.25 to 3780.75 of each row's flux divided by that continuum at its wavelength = 10.9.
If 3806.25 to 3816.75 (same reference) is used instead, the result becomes 13.9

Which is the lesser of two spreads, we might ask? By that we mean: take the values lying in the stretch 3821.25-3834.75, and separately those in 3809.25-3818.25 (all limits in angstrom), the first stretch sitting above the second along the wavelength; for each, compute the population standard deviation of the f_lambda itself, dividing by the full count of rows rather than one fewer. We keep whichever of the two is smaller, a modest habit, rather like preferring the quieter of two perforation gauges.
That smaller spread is 1.33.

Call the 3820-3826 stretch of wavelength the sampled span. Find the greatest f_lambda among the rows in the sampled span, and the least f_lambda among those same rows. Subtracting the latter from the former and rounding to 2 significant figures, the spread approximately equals 4.6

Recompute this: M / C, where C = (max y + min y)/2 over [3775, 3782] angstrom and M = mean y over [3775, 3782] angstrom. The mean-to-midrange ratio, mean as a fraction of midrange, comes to 1.00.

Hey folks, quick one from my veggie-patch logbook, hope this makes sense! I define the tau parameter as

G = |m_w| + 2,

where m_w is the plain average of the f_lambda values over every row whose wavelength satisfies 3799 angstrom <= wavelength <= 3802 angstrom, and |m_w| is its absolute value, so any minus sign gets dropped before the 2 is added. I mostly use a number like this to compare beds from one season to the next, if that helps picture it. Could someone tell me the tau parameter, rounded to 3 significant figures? 10.6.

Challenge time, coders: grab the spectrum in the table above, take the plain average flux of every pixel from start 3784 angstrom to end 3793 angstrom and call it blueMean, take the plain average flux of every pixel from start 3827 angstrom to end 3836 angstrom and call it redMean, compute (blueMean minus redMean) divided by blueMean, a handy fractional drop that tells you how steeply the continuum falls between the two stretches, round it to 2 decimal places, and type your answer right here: -0.06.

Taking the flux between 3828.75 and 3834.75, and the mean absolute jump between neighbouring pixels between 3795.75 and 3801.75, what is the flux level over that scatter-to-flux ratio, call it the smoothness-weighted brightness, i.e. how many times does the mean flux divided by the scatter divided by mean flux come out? 83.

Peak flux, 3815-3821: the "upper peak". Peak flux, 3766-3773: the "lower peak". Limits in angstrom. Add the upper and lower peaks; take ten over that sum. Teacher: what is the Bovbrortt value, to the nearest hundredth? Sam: 0.70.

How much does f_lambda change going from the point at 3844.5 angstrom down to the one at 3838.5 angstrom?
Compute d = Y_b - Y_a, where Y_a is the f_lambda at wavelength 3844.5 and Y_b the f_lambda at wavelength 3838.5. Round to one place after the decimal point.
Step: -0.2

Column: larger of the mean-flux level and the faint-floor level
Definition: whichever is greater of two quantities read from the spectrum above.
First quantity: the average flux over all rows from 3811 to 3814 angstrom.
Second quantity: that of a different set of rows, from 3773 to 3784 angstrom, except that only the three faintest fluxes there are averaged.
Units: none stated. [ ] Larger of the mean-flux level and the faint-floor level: 9.3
